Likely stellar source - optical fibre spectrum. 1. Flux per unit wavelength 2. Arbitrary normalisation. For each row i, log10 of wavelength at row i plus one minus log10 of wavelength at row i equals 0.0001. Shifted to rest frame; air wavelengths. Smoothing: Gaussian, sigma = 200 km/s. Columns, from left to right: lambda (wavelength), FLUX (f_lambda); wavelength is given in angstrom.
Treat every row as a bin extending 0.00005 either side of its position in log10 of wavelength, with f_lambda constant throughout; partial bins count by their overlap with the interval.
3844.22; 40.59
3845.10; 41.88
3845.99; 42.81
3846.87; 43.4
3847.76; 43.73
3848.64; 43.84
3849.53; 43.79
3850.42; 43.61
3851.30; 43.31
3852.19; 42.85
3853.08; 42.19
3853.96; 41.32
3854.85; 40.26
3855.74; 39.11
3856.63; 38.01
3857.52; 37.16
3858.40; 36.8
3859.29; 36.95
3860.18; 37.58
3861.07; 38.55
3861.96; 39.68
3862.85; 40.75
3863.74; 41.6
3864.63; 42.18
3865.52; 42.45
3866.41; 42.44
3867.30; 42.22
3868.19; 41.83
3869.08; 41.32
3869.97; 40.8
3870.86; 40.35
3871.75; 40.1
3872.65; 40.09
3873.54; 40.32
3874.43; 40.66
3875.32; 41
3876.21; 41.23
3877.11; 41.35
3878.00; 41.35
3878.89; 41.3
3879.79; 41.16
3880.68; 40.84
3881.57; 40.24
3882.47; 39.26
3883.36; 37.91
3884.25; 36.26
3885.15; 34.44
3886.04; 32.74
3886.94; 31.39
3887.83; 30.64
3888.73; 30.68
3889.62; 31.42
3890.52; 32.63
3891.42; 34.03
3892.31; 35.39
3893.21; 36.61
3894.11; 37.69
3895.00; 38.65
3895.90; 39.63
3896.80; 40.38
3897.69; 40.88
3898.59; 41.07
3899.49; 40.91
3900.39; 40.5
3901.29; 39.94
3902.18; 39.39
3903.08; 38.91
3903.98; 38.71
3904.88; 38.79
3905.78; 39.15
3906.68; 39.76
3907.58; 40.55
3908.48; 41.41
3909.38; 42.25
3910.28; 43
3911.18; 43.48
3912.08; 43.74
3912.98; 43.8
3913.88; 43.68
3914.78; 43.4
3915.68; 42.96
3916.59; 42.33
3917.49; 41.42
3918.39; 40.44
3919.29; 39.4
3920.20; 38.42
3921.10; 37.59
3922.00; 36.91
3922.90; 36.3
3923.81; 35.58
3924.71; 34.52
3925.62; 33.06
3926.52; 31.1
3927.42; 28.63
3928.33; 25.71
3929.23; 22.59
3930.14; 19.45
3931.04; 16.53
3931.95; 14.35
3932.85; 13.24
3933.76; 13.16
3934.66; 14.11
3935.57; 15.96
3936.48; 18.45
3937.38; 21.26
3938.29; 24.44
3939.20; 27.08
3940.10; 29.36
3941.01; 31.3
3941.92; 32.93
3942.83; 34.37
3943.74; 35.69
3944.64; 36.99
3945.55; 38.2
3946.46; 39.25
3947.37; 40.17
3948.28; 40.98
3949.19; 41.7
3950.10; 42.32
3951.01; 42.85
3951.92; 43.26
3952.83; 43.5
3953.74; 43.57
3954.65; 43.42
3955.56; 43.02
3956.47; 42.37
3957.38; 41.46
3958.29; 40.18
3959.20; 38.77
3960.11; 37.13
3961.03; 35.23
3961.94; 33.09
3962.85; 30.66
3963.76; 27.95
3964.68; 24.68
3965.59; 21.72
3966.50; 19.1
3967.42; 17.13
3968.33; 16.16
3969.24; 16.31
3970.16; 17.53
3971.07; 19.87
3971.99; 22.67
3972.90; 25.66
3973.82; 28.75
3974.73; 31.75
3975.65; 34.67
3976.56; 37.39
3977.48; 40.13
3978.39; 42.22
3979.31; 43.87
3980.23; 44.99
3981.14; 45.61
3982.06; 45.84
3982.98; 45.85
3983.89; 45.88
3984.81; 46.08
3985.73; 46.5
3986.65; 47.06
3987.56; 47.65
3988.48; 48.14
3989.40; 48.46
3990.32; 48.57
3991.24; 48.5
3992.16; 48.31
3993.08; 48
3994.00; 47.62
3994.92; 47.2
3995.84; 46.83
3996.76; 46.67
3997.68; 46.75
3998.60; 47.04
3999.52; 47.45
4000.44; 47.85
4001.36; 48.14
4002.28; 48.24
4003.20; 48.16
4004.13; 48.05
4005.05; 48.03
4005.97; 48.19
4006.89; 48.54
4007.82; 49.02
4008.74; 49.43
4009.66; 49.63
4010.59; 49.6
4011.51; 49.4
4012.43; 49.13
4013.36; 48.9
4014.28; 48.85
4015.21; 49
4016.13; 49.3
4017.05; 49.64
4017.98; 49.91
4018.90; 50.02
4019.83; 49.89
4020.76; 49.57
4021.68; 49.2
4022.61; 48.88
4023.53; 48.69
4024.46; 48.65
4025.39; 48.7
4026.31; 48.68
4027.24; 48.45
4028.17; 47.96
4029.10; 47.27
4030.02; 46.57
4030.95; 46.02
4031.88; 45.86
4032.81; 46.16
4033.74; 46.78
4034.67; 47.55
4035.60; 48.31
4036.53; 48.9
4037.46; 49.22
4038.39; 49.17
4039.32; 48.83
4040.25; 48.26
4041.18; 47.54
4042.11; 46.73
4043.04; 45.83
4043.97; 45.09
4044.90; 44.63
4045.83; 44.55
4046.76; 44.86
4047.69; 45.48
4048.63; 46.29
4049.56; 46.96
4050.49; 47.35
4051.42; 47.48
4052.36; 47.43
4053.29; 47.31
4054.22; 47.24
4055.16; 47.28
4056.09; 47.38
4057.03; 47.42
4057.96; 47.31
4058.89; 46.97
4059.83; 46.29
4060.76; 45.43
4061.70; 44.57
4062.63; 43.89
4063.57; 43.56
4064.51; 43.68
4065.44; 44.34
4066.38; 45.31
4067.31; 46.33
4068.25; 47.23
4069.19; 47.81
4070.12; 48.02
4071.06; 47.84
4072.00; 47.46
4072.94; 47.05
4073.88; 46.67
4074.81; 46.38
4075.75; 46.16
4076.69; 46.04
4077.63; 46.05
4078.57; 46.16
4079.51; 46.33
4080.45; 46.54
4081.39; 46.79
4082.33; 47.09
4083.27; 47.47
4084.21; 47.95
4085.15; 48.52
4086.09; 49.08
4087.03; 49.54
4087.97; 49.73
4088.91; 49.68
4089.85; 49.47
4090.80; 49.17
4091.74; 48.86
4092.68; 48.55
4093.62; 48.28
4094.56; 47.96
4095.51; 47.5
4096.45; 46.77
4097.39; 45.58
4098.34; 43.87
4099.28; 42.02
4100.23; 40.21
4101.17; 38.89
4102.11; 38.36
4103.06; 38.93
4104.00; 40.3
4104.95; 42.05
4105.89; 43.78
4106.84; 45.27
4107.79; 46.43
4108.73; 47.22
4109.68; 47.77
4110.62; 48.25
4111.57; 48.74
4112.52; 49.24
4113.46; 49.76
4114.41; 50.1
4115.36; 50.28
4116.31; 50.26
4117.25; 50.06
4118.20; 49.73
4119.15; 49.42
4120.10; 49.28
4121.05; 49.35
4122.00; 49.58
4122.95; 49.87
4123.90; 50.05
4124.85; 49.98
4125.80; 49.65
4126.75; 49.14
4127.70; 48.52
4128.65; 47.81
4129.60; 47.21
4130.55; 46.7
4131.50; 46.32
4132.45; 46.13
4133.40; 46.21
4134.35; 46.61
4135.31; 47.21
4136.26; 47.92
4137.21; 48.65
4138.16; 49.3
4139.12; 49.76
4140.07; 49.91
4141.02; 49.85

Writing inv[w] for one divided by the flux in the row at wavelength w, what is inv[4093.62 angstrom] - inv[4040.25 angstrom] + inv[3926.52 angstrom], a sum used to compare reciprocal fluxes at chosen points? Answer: 0.032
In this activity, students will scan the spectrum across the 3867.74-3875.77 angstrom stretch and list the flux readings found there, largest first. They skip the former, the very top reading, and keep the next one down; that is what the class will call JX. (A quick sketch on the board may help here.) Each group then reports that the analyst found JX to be 41.32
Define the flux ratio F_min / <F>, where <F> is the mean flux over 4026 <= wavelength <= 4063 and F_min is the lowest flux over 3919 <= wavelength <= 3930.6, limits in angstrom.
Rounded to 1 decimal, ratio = 0.4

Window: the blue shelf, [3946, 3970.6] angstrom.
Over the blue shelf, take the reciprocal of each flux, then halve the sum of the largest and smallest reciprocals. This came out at 0.0424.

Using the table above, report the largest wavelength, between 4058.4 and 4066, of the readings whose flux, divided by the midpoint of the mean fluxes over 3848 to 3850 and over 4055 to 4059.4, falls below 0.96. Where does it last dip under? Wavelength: 4064.51 angstrom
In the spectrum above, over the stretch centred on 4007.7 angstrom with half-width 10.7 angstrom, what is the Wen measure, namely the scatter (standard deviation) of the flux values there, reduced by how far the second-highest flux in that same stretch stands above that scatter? -47.9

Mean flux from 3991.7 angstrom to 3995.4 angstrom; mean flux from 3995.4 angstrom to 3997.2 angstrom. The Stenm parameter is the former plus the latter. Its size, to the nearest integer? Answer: 95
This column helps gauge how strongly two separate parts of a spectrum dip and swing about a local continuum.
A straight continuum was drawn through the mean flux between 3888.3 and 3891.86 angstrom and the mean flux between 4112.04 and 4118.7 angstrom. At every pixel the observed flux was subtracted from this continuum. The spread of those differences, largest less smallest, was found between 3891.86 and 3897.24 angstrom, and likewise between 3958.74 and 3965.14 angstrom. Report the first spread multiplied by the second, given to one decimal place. 67.3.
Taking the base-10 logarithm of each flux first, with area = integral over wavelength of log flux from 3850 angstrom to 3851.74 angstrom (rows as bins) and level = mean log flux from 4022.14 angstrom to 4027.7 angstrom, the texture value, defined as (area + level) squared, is 21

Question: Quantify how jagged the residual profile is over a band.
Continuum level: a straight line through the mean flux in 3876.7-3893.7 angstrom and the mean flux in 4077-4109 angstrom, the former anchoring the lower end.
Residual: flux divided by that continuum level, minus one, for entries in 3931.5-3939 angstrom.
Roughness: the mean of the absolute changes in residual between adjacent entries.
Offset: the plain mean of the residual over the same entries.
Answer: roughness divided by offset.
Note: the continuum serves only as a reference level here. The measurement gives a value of -0.08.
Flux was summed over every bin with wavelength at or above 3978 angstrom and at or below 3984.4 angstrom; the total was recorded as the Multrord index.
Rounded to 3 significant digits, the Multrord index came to 314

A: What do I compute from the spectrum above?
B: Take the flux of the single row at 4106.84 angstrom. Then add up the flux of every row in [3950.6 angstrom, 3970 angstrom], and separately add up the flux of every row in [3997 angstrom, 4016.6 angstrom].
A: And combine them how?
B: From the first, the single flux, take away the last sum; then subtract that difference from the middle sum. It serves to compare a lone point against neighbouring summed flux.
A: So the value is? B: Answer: 1675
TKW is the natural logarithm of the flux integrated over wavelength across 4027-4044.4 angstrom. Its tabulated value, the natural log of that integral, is 6.7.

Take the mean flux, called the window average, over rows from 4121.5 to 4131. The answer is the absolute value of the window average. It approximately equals 49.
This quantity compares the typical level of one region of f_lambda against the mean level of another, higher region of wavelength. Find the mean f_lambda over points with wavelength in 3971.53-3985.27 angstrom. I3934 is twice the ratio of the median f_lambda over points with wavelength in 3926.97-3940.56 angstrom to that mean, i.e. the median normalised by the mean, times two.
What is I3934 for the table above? 1.00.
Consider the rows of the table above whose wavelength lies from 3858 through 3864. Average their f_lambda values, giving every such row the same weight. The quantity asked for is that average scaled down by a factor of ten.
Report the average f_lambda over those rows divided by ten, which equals 3.9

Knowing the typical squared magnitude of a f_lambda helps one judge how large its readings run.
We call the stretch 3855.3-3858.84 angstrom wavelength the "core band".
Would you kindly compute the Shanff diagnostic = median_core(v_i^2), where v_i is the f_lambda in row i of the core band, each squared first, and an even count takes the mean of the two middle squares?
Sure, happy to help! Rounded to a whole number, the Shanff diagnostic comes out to 1413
